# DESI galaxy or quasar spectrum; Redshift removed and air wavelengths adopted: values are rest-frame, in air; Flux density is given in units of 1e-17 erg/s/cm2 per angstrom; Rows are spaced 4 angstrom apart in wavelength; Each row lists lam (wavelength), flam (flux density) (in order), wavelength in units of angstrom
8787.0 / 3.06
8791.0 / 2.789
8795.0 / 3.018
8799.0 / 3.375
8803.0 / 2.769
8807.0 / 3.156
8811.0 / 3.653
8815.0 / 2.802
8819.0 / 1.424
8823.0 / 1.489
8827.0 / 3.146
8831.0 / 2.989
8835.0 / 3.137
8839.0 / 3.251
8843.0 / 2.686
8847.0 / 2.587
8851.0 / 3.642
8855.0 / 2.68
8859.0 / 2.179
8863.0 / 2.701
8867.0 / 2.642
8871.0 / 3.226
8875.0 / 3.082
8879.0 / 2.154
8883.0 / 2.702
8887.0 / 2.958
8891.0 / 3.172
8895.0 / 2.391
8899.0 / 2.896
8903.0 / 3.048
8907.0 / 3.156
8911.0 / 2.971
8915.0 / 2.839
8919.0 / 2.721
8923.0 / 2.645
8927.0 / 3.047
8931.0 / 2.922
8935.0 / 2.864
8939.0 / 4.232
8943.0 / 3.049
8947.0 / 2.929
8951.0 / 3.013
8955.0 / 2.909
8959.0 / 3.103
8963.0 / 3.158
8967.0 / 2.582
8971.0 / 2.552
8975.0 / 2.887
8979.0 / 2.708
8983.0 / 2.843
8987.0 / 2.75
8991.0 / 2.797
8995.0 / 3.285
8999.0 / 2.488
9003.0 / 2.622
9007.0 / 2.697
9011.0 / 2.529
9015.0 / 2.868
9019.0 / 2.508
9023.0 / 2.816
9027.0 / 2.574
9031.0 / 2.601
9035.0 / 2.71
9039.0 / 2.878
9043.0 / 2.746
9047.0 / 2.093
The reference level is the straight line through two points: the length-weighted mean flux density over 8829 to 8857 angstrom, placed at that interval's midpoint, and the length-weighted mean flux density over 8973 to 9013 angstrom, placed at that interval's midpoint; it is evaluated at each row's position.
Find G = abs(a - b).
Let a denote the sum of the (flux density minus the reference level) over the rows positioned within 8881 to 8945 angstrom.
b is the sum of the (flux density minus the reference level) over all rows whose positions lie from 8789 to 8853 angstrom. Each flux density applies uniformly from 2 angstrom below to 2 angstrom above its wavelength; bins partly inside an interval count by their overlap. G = 4.0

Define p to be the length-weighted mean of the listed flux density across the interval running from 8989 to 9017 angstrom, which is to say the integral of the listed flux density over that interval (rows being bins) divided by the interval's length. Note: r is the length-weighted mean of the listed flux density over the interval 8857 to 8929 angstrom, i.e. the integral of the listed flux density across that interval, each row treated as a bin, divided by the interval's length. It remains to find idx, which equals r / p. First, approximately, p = 2.76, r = 2.81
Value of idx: 1.02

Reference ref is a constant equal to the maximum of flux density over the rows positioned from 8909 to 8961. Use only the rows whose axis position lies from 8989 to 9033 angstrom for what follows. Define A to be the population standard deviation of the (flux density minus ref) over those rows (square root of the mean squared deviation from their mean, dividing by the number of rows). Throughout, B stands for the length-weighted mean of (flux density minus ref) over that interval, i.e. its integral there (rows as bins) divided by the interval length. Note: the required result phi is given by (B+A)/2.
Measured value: -0.65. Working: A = 0.22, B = -1.52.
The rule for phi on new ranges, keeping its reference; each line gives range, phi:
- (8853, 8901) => -0.58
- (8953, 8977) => -0.57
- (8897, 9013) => -0.50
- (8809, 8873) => -0.42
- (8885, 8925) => -0.56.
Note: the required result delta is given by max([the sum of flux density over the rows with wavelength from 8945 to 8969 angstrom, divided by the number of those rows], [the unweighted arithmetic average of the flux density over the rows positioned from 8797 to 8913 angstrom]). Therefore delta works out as 2.95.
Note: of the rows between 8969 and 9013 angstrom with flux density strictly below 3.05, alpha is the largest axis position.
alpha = 9011.0 angstrom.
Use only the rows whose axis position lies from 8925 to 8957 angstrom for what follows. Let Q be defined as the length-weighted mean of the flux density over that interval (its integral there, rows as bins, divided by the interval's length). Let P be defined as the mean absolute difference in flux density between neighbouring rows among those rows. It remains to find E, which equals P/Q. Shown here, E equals 0.14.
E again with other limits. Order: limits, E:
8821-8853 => 0.19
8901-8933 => 0.06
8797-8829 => 0.29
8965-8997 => 0.07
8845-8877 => 0.19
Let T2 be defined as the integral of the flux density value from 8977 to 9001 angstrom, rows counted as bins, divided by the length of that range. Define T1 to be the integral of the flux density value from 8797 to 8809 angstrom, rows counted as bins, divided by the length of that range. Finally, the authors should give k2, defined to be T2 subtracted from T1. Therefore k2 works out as 0.3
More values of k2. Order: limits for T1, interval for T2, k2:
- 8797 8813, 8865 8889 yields 0.4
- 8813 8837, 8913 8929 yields -0.3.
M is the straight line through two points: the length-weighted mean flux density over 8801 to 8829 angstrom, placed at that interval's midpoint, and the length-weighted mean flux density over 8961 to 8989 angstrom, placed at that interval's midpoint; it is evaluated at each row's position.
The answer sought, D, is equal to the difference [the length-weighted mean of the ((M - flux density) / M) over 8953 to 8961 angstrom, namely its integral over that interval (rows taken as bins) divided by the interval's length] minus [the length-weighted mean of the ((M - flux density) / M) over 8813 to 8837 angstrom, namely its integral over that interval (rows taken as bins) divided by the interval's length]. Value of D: -0.14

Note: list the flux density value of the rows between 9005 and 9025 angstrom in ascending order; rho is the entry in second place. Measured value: 2.529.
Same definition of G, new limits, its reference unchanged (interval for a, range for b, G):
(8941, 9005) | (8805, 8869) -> 4.9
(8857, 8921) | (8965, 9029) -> 1.4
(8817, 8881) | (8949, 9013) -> 5.2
